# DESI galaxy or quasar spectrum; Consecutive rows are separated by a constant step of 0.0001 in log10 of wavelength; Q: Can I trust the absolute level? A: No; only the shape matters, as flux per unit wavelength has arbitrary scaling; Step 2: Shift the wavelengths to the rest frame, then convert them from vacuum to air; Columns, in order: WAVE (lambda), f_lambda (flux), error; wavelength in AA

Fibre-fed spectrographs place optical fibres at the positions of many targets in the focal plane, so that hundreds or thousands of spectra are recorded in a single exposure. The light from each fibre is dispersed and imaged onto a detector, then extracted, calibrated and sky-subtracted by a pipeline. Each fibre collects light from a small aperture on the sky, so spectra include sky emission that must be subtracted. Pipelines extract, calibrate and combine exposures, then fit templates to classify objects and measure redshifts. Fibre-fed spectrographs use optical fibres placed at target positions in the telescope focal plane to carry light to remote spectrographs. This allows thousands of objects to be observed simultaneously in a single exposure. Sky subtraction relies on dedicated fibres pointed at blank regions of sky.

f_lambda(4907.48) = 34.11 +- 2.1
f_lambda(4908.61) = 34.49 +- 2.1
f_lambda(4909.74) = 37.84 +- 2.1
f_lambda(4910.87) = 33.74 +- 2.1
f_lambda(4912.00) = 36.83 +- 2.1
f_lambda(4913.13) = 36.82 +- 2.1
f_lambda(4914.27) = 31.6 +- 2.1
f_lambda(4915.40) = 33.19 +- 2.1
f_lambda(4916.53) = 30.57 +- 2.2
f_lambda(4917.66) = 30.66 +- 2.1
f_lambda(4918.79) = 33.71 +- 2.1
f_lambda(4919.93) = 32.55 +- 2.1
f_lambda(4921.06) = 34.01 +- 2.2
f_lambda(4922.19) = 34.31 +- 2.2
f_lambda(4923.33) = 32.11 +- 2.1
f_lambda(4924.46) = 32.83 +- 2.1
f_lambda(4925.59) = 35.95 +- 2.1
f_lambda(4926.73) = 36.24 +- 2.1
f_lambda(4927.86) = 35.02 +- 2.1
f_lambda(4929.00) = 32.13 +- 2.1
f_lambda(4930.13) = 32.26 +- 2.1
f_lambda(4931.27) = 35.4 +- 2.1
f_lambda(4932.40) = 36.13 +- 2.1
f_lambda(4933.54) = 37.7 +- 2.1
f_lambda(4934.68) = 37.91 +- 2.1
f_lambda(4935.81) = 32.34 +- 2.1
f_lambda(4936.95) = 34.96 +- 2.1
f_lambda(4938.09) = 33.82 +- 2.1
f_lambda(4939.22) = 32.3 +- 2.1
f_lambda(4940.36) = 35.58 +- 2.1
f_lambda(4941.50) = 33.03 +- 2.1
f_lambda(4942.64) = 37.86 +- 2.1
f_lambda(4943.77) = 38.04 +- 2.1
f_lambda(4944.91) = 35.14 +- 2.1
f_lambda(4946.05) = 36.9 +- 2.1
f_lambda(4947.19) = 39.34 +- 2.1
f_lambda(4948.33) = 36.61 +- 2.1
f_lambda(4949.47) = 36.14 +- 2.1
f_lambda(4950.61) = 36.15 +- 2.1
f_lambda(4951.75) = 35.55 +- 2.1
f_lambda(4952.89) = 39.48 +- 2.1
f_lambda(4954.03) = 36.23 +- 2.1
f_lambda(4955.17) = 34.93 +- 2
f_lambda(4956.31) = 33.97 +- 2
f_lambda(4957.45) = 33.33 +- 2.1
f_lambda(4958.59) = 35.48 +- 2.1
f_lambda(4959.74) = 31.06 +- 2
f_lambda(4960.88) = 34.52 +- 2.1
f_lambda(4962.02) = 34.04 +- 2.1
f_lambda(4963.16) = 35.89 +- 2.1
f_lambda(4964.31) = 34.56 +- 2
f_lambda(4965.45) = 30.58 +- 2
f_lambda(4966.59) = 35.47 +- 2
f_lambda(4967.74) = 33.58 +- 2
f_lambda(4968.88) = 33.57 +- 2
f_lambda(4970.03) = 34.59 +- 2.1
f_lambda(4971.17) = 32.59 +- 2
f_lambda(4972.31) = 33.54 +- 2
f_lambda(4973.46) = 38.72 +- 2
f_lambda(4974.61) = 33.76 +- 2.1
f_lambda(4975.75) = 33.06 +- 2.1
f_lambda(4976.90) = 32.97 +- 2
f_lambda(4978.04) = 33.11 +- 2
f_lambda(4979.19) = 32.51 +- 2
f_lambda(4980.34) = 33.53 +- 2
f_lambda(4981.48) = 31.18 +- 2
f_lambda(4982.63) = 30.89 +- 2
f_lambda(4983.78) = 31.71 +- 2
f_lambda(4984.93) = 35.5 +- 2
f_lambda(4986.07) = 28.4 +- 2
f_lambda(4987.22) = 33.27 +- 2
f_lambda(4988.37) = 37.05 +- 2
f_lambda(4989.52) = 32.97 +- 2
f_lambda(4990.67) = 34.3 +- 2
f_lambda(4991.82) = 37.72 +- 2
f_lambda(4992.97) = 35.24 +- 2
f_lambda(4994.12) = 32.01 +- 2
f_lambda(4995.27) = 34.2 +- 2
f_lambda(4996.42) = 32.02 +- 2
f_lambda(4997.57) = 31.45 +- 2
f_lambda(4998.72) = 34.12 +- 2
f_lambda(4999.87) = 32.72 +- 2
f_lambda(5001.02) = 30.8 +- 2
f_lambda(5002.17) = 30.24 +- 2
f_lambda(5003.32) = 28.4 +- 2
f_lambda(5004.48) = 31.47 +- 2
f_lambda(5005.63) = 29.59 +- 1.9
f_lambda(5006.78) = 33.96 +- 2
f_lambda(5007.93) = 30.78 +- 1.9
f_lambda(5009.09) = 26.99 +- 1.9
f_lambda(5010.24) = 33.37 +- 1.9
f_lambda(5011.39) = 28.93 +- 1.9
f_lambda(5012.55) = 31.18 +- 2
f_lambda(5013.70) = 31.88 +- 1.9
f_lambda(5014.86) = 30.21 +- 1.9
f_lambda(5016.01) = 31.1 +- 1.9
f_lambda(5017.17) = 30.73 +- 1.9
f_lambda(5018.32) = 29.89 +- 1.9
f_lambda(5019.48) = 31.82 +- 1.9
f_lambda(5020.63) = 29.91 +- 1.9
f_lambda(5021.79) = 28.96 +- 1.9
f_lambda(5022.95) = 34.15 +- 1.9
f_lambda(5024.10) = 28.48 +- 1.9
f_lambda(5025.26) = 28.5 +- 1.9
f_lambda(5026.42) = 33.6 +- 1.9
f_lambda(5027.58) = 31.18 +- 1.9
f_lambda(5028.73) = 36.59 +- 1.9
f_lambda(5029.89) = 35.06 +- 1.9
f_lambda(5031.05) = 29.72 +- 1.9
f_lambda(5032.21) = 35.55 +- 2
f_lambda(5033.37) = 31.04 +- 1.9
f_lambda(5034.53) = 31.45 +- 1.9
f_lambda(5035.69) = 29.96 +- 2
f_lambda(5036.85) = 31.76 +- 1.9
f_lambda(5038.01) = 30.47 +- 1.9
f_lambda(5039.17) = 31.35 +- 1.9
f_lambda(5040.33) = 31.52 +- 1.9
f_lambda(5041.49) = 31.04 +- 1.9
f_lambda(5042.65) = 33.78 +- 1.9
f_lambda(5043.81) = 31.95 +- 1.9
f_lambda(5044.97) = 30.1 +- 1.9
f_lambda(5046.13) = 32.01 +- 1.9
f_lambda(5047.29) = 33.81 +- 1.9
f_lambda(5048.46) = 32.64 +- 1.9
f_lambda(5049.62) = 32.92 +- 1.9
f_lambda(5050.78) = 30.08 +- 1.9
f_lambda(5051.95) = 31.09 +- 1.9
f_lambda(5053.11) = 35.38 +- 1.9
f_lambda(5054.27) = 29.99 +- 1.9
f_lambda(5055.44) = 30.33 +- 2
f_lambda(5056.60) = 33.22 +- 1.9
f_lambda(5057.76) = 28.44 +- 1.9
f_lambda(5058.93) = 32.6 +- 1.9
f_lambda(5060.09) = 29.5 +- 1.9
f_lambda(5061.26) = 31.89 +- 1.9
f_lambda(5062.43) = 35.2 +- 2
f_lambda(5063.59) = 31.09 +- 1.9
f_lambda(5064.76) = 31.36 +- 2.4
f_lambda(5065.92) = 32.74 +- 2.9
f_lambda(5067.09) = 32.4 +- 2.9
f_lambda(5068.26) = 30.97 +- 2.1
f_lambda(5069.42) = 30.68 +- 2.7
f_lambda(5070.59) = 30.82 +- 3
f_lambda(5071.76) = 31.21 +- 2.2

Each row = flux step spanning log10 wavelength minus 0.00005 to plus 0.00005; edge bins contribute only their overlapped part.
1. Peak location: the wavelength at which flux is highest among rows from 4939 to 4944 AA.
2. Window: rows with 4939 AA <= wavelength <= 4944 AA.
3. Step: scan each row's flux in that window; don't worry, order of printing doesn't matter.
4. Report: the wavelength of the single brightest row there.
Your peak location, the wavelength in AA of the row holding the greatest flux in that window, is 4943.77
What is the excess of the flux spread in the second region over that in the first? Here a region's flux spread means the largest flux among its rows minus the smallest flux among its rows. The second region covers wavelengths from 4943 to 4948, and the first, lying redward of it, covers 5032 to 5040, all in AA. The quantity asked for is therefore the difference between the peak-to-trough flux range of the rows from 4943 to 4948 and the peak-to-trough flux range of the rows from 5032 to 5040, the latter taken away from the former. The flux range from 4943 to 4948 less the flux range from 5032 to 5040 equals -1.4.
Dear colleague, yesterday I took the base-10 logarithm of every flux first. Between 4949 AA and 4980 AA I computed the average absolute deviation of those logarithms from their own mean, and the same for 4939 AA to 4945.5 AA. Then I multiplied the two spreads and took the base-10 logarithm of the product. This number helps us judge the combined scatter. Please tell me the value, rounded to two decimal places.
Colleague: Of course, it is -3.37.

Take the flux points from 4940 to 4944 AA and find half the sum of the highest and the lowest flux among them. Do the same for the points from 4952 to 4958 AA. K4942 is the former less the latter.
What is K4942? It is -0.9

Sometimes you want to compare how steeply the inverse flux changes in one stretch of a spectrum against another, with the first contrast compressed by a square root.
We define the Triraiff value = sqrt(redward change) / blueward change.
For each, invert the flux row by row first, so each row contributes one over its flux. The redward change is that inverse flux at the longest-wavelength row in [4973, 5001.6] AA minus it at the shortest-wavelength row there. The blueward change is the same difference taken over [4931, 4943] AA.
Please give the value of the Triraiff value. -44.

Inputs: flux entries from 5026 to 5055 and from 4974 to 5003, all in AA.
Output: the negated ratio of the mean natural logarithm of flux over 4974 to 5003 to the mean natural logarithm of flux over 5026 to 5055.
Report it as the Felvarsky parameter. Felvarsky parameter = -1.01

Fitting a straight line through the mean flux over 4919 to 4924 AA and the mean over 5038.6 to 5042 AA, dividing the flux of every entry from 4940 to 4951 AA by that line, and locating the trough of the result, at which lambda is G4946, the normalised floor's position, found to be 4941.50 AA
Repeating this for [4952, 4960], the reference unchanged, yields 4959.74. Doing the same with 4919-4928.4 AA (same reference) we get 4923.33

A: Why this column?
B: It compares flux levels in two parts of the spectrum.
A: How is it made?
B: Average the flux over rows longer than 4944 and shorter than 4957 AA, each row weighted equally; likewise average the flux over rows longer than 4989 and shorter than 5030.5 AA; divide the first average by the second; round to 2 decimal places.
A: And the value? 1.15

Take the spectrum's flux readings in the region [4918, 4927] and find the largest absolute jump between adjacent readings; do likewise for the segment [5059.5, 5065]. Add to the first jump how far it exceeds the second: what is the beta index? 2.1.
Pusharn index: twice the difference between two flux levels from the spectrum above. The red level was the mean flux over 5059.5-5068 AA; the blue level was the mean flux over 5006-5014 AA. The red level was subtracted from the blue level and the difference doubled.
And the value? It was -2.0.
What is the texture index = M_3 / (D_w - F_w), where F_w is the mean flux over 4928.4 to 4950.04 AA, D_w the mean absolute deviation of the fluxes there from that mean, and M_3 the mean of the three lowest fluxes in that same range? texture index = -0.960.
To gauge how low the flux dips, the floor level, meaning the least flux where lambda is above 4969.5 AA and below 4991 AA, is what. 28.4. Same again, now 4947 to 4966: 30.58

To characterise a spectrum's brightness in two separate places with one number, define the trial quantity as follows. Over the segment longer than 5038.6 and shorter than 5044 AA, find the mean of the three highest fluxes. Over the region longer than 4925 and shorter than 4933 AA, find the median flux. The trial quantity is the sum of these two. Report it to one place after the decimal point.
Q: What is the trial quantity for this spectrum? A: 67.8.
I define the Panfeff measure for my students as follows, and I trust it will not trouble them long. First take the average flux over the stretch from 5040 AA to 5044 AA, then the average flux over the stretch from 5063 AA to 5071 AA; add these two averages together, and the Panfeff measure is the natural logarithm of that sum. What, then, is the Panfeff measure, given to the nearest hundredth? 4.15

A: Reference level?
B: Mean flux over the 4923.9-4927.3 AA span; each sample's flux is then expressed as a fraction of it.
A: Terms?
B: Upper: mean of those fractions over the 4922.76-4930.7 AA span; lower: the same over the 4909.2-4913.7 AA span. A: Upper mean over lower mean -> 0.93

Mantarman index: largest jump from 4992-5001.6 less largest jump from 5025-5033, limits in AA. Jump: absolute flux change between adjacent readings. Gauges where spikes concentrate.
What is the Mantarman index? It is -2.6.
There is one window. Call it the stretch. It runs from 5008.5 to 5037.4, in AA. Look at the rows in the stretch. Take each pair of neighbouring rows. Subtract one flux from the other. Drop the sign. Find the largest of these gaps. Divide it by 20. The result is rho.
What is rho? 0.319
